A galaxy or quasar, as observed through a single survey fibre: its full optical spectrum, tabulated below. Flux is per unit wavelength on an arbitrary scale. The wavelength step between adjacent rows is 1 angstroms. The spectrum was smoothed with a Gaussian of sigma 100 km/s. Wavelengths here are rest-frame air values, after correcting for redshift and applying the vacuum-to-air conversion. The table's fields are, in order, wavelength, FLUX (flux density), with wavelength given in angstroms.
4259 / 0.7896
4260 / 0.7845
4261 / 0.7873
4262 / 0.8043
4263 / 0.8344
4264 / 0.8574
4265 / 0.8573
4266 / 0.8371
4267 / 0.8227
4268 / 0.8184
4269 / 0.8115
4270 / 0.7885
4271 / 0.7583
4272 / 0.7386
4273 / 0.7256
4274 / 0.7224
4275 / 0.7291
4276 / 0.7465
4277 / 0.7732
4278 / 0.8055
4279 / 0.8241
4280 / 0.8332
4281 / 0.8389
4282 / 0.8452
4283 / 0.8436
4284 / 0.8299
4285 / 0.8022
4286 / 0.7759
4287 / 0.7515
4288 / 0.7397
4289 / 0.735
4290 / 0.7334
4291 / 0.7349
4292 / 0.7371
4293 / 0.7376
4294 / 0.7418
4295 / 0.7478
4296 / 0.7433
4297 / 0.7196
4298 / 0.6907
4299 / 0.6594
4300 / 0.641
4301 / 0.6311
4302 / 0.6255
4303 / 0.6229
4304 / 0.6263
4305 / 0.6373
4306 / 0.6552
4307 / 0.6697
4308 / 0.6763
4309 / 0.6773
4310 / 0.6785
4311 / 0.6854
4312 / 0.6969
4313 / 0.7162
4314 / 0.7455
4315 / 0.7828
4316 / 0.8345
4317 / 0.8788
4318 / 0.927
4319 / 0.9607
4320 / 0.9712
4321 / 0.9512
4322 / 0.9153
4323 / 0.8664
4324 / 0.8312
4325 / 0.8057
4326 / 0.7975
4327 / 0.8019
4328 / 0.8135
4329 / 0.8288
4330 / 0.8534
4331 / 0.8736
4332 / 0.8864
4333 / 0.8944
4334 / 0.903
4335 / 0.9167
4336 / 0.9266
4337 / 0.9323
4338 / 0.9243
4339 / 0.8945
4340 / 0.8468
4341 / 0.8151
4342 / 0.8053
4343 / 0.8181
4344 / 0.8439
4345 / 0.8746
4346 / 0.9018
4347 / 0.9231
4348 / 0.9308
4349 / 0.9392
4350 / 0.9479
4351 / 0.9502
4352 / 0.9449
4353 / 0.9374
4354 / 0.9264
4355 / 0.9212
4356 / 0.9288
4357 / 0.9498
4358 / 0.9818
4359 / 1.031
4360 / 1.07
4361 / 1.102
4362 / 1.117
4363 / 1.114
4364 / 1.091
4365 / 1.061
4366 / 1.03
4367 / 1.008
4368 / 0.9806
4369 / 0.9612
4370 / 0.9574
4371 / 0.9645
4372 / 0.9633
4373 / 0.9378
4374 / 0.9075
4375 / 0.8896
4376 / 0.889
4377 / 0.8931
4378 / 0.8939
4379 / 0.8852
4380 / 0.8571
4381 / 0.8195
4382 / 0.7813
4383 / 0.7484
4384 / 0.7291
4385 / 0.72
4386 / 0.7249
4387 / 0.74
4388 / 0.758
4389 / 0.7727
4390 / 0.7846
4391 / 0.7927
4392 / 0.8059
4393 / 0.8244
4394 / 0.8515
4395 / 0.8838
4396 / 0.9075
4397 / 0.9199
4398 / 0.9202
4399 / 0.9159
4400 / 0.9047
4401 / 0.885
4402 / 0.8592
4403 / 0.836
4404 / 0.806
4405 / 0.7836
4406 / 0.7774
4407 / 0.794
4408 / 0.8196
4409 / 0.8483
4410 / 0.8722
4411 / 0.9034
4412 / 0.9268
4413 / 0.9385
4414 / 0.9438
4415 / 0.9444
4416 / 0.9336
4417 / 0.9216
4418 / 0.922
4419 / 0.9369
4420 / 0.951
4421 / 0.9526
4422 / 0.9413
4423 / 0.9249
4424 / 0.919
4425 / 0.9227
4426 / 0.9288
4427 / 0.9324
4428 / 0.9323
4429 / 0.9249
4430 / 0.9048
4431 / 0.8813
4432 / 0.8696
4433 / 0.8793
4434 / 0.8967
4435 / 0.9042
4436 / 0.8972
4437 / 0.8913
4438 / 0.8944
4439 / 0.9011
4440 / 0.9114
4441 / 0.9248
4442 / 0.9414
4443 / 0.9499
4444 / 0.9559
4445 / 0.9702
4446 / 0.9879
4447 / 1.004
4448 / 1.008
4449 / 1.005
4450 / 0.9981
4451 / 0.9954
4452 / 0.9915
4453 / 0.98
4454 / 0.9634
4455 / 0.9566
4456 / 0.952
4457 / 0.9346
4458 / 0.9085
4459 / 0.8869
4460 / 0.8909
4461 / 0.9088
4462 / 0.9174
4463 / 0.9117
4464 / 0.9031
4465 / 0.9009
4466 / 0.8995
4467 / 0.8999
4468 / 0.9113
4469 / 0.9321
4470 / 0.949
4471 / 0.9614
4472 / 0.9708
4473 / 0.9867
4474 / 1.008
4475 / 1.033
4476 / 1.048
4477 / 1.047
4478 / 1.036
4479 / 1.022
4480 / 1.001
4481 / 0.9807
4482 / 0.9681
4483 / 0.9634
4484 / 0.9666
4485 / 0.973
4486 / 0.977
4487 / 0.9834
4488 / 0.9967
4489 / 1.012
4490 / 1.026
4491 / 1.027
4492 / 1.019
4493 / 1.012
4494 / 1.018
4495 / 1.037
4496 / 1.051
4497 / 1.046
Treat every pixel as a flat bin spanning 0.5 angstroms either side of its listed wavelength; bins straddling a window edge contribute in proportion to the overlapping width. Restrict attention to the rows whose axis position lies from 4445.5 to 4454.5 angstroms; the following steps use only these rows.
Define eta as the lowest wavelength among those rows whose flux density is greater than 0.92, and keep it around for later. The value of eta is 4446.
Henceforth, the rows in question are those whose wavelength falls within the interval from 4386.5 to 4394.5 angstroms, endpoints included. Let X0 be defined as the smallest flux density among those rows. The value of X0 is 0.74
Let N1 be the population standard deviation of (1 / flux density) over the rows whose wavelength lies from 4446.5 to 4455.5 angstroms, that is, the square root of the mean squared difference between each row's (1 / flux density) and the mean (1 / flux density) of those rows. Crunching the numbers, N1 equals 0.02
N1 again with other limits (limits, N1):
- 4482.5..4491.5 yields 0.02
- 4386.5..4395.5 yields 0.07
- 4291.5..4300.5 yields 0.08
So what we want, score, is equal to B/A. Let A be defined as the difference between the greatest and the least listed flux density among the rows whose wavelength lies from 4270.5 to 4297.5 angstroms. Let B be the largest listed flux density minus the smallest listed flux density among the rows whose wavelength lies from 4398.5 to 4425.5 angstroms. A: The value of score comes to 1.4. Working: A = 0.13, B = 0.18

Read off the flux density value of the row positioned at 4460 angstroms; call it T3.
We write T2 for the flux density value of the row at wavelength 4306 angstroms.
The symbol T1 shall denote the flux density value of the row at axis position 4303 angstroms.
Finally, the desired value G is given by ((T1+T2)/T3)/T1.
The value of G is 2.30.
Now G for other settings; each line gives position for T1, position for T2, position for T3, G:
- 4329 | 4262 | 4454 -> 2.05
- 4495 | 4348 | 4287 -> 2.53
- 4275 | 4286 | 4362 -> 1.85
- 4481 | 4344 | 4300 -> 2.90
